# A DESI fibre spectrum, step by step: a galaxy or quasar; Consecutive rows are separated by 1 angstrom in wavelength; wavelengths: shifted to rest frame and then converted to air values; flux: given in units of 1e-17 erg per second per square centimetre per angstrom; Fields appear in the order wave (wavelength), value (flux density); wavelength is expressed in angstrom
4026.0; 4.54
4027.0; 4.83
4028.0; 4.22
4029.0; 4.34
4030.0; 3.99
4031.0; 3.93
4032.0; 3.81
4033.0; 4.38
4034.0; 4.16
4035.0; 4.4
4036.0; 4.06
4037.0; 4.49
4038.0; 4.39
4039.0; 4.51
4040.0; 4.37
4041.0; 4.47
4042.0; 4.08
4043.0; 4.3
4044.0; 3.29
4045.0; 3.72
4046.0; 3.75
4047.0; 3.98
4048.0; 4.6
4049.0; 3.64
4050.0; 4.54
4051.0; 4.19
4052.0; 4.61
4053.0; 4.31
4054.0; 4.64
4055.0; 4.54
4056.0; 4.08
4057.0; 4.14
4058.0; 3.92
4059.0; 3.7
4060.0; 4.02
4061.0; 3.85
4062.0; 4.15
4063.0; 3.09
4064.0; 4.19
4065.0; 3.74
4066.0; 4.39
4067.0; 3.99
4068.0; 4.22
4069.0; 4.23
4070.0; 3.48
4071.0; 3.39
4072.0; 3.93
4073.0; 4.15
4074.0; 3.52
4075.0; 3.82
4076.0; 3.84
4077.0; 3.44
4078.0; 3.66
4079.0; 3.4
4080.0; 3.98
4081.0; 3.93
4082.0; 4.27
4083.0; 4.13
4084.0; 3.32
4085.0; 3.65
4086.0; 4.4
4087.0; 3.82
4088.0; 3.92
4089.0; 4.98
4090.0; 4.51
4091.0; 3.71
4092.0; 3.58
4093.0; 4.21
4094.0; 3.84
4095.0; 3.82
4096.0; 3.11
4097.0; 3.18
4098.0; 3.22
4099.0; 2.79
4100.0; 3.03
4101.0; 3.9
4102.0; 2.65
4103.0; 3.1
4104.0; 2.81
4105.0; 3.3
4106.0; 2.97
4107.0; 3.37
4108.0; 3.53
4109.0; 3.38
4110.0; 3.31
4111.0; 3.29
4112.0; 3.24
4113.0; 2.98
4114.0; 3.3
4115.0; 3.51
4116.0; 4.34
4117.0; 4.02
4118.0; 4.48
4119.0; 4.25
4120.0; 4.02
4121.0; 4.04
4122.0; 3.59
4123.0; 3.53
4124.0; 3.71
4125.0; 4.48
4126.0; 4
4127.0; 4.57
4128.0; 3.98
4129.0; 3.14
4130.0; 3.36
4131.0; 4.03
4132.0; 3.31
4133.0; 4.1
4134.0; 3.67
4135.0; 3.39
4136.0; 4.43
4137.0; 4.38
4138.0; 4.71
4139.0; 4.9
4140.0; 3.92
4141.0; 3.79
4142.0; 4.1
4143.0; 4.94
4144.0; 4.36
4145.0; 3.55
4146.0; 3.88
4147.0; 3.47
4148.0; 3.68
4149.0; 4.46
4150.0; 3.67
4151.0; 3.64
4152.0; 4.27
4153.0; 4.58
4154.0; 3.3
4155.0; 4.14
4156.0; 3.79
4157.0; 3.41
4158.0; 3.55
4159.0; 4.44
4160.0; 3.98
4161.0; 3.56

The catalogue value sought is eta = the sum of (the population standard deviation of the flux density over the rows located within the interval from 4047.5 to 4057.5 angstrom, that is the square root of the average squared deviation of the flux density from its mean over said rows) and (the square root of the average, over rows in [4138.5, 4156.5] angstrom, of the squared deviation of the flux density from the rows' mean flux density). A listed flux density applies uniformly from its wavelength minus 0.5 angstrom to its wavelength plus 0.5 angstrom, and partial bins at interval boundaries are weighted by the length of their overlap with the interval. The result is 0.77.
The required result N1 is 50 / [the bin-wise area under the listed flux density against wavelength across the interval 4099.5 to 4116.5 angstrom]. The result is 0.893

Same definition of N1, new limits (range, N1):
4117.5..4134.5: 0.755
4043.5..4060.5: 0.718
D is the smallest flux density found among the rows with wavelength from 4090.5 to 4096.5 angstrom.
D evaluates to 3.11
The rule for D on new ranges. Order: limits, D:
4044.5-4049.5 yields 3.64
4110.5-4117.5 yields 2.98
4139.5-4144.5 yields 3.79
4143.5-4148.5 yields 3.47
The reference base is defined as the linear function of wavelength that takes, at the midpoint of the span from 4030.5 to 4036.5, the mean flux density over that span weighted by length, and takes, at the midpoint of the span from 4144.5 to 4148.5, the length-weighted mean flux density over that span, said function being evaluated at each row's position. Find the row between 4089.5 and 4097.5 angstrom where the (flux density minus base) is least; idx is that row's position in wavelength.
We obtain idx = 4096.0 angstrom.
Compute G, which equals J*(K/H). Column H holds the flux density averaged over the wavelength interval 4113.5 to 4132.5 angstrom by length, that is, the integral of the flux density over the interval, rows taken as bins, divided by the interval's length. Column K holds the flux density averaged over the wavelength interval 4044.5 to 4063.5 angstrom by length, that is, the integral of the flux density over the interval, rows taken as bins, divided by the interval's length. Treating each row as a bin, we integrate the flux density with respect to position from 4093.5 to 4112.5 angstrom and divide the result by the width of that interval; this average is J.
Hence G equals 3.4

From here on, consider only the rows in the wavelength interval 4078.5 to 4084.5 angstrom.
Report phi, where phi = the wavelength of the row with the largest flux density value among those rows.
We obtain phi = 4082.0 angstrom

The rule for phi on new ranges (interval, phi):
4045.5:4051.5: 4048.0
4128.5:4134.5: 4133.0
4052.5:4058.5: 4054.0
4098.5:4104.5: 4101.0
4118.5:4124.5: 4119.0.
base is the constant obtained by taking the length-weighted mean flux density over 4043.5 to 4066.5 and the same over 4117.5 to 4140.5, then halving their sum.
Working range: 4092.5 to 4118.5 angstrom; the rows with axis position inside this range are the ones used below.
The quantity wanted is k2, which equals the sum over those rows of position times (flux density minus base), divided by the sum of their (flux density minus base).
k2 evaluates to 4104.2 angstrom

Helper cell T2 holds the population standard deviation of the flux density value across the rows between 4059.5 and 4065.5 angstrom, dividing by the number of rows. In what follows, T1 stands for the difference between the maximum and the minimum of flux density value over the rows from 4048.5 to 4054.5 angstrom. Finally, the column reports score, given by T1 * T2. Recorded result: 0.37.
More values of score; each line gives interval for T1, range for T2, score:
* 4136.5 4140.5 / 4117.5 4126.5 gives 0.33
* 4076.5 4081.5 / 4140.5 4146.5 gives 0.26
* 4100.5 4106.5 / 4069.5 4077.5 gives 0.32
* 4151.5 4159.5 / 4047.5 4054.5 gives 0.43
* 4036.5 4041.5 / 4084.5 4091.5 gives 0.06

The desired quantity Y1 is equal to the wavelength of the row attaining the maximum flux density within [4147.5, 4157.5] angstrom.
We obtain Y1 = 4153.0 angstrom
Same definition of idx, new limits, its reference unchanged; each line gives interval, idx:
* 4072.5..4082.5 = 4079.0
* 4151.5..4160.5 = 4154.0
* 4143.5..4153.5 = 4147.0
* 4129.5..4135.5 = 4132.0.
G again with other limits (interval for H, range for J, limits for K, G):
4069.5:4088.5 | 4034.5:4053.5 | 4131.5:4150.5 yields 4.5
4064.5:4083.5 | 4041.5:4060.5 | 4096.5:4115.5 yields 3.4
